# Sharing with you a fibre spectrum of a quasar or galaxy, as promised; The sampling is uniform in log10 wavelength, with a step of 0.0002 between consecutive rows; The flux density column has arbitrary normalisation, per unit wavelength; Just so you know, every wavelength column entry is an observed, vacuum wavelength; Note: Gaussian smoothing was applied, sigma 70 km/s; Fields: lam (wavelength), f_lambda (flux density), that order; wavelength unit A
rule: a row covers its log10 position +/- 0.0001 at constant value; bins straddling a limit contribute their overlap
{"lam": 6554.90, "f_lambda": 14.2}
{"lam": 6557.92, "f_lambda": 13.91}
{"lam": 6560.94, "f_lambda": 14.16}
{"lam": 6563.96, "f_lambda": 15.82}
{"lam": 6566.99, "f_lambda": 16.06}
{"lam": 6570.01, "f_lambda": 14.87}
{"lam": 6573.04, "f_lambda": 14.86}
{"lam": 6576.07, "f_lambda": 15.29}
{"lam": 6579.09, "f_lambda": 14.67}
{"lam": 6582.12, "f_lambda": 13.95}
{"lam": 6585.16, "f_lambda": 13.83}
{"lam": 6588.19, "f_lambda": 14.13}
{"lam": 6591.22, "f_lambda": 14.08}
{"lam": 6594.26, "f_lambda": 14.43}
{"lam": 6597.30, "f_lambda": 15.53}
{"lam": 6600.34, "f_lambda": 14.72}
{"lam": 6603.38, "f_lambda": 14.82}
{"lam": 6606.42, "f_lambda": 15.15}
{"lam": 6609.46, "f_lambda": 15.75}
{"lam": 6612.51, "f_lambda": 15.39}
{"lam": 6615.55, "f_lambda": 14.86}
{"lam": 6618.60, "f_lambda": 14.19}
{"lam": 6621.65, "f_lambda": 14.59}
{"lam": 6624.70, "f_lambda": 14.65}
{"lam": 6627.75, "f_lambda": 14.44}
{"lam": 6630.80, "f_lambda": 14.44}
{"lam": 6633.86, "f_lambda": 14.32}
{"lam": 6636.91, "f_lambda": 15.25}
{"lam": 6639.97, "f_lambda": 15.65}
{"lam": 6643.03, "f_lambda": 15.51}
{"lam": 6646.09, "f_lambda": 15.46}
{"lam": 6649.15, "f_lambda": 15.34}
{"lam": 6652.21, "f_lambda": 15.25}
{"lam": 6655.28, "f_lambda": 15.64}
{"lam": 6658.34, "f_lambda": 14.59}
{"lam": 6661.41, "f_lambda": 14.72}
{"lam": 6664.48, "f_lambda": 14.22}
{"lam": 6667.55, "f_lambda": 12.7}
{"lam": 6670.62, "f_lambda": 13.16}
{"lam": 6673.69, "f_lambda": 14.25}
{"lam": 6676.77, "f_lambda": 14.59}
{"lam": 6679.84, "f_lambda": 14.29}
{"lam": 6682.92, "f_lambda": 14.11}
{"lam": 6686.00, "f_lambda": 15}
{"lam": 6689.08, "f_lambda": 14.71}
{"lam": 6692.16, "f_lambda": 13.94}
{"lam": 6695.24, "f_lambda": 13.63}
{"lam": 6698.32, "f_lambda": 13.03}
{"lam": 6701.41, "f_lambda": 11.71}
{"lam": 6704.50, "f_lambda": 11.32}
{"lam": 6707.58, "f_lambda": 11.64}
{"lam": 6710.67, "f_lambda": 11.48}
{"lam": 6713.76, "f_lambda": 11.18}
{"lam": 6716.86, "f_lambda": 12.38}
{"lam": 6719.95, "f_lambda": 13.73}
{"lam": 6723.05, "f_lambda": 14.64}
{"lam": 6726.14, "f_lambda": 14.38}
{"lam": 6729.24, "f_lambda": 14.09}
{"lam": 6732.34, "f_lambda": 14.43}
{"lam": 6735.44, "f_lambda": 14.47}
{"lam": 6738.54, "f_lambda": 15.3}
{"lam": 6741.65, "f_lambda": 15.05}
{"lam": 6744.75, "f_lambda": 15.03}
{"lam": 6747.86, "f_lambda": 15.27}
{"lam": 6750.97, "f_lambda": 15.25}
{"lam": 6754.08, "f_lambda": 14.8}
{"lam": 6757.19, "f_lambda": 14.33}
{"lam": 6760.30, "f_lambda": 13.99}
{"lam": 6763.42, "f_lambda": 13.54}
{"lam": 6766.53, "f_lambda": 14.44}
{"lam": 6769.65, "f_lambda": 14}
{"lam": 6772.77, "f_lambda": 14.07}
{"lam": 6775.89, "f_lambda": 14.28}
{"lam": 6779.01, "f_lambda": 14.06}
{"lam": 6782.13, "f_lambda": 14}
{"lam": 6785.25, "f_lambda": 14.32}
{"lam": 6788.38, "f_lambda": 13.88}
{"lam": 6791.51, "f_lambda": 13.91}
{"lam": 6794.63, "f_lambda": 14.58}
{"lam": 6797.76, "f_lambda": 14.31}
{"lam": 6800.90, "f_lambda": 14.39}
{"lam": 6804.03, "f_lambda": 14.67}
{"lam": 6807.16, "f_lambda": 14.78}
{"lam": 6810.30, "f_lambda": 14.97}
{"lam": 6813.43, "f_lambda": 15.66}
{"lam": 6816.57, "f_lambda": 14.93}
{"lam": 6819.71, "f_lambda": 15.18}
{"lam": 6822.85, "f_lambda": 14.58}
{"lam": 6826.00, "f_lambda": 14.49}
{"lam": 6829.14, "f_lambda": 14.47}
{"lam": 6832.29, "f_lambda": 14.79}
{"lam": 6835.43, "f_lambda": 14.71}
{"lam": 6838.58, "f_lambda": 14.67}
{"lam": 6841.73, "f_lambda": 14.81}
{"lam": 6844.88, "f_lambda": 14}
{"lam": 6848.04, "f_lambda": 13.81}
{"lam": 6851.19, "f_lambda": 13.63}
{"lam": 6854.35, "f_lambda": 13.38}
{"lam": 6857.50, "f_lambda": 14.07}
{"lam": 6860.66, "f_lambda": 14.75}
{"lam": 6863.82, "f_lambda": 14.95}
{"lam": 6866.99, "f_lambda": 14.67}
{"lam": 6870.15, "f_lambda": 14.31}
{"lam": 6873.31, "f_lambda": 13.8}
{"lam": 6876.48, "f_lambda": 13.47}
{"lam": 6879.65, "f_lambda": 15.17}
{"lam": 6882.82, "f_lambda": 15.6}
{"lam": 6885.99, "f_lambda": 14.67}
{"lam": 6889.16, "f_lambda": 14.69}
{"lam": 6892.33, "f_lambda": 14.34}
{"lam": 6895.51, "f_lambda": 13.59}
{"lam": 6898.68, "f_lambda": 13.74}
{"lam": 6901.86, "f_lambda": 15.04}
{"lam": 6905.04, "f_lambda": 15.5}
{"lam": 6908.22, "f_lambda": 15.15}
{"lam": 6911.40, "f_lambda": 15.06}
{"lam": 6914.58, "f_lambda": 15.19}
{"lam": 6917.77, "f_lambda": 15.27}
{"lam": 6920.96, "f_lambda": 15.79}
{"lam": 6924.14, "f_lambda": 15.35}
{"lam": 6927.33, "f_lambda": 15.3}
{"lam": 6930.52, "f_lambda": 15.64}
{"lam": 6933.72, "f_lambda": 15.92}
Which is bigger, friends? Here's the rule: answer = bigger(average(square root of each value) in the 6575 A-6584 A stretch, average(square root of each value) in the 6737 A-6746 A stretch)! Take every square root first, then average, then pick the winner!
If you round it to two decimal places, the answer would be 3.89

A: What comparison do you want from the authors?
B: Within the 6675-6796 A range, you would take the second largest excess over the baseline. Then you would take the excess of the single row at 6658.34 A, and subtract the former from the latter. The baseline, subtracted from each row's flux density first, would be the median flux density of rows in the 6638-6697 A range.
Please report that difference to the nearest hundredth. -0.68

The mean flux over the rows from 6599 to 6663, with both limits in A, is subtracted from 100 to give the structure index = 85.0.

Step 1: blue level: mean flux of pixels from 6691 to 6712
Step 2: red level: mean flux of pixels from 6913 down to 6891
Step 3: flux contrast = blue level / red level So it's 0.85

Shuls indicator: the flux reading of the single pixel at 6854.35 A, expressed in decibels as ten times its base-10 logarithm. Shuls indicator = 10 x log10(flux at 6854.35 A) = 11.3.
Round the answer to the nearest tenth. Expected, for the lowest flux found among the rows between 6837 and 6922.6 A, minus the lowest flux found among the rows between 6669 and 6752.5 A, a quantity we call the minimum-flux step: 2.2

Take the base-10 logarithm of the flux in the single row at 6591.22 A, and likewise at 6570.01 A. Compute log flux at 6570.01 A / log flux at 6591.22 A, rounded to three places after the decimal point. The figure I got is 1.021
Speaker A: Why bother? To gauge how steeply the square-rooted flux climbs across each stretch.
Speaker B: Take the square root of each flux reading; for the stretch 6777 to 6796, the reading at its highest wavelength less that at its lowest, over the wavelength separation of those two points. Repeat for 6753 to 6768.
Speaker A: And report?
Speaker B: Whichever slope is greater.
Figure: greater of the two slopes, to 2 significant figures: 0.0044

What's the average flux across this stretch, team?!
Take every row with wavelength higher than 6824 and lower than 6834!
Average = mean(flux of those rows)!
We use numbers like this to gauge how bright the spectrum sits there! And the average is 14.6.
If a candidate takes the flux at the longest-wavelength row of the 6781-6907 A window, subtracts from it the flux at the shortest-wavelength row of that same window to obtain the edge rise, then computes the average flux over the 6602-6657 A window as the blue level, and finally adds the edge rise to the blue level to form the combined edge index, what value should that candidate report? 16.5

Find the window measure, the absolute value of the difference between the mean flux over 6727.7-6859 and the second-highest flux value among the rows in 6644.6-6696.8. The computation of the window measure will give 1.0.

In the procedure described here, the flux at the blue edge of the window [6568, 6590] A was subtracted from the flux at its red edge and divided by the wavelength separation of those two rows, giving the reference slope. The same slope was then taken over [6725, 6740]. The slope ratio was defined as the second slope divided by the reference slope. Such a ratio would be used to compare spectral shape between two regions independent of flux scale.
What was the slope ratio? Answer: -1.8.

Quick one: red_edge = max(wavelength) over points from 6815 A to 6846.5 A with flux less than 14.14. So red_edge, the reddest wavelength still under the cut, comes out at 6844.88 A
